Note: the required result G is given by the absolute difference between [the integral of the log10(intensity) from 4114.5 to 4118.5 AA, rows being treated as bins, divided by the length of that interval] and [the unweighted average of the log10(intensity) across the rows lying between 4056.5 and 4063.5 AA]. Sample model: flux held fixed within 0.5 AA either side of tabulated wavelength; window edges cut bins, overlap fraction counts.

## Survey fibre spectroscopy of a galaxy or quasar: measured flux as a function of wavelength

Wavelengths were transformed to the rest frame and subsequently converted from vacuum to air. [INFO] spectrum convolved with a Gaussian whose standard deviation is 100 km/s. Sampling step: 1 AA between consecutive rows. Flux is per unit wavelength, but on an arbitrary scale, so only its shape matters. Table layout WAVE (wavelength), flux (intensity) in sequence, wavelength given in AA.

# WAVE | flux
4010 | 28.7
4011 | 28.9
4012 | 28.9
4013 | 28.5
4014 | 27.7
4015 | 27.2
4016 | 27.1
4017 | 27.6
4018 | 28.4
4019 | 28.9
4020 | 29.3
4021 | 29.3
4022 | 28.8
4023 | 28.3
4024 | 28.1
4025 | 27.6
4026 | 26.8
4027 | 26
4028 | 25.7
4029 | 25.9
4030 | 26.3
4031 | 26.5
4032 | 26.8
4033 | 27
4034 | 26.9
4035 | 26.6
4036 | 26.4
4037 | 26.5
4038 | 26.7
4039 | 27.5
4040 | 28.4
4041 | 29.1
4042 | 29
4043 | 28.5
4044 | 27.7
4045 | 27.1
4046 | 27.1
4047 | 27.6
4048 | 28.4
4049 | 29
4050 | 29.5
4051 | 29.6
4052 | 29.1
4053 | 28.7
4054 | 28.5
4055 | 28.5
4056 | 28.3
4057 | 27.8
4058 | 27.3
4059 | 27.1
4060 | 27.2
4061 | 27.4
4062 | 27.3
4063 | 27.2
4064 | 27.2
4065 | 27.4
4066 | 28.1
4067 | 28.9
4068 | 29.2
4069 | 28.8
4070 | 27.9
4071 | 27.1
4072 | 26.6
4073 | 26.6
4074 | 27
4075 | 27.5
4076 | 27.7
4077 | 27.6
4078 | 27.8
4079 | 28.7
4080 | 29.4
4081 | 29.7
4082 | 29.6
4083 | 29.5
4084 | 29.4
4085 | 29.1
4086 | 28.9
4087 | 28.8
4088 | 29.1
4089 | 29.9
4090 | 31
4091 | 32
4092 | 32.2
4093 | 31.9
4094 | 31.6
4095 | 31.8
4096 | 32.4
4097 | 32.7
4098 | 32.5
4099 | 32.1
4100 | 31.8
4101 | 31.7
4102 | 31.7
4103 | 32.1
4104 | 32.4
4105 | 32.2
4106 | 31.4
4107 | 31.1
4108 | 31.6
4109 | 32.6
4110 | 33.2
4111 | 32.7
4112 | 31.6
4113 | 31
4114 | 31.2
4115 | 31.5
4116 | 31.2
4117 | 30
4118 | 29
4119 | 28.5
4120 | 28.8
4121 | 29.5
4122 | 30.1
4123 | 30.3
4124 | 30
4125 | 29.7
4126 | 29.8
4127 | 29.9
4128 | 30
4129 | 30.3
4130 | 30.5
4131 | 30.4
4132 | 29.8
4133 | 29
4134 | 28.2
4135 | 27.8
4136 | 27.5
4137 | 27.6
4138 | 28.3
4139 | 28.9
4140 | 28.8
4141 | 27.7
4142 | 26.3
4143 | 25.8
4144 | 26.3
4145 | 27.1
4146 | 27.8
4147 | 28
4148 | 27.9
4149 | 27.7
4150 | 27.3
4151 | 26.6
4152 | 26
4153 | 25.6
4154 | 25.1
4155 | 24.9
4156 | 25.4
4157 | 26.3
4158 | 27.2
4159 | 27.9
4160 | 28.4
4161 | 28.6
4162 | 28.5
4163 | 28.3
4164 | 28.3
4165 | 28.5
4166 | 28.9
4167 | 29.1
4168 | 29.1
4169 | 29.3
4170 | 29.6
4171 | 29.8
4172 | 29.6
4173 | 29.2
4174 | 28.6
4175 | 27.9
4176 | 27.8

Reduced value 0.046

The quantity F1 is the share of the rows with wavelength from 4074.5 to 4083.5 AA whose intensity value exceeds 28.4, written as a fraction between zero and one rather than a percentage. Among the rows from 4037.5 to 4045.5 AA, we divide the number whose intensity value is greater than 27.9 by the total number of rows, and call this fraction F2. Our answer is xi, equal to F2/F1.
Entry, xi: 0.9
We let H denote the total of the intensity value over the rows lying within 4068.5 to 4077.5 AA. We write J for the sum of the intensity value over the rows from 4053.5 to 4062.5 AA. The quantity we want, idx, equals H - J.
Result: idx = -3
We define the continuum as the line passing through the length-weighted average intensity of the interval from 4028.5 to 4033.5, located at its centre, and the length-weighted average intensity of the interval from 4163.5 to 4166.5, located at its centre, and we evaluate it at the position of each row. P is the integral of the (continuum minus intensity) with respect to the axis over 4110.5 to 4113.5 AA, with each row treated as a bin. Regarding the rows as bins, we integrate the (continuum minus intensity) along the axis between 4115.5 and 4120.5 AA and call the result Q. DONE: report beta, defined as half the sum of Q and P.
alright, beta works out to -10.2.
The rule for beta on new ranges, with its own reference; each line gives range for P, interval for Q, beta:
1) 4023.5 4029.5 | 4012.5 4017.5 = -4.2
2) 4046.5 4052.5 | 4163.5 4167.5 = -6.5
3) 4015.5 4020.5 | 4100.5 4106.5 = -17.8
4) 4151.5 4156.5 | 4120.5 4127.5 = 0.6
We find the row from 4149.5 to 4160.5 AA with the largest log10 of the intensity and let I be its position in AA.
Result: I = 4160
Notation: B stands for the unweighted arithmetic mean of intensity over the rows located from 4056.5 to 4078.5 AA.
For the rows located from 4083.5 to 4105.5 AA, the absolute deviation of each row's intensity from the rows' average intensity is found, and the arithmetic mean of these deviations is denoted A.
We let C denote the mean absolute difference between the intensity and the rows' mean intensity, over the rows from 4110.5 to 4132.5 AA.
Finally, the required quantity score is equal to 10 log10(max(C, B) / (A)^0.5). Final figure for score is 14.1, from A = 1.14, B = 27.6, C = 0.73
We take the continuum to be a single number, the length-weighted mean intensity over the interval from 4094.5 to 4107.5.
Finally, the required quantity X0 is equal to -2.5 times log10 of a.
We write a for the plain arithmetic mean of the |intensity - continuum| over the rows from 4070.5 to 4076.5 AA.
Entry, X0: -1.73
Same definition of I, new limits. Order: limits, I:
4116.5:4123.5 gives 4123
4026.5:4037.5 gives 4033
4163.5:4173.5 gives 4171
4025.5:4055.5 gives 4051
